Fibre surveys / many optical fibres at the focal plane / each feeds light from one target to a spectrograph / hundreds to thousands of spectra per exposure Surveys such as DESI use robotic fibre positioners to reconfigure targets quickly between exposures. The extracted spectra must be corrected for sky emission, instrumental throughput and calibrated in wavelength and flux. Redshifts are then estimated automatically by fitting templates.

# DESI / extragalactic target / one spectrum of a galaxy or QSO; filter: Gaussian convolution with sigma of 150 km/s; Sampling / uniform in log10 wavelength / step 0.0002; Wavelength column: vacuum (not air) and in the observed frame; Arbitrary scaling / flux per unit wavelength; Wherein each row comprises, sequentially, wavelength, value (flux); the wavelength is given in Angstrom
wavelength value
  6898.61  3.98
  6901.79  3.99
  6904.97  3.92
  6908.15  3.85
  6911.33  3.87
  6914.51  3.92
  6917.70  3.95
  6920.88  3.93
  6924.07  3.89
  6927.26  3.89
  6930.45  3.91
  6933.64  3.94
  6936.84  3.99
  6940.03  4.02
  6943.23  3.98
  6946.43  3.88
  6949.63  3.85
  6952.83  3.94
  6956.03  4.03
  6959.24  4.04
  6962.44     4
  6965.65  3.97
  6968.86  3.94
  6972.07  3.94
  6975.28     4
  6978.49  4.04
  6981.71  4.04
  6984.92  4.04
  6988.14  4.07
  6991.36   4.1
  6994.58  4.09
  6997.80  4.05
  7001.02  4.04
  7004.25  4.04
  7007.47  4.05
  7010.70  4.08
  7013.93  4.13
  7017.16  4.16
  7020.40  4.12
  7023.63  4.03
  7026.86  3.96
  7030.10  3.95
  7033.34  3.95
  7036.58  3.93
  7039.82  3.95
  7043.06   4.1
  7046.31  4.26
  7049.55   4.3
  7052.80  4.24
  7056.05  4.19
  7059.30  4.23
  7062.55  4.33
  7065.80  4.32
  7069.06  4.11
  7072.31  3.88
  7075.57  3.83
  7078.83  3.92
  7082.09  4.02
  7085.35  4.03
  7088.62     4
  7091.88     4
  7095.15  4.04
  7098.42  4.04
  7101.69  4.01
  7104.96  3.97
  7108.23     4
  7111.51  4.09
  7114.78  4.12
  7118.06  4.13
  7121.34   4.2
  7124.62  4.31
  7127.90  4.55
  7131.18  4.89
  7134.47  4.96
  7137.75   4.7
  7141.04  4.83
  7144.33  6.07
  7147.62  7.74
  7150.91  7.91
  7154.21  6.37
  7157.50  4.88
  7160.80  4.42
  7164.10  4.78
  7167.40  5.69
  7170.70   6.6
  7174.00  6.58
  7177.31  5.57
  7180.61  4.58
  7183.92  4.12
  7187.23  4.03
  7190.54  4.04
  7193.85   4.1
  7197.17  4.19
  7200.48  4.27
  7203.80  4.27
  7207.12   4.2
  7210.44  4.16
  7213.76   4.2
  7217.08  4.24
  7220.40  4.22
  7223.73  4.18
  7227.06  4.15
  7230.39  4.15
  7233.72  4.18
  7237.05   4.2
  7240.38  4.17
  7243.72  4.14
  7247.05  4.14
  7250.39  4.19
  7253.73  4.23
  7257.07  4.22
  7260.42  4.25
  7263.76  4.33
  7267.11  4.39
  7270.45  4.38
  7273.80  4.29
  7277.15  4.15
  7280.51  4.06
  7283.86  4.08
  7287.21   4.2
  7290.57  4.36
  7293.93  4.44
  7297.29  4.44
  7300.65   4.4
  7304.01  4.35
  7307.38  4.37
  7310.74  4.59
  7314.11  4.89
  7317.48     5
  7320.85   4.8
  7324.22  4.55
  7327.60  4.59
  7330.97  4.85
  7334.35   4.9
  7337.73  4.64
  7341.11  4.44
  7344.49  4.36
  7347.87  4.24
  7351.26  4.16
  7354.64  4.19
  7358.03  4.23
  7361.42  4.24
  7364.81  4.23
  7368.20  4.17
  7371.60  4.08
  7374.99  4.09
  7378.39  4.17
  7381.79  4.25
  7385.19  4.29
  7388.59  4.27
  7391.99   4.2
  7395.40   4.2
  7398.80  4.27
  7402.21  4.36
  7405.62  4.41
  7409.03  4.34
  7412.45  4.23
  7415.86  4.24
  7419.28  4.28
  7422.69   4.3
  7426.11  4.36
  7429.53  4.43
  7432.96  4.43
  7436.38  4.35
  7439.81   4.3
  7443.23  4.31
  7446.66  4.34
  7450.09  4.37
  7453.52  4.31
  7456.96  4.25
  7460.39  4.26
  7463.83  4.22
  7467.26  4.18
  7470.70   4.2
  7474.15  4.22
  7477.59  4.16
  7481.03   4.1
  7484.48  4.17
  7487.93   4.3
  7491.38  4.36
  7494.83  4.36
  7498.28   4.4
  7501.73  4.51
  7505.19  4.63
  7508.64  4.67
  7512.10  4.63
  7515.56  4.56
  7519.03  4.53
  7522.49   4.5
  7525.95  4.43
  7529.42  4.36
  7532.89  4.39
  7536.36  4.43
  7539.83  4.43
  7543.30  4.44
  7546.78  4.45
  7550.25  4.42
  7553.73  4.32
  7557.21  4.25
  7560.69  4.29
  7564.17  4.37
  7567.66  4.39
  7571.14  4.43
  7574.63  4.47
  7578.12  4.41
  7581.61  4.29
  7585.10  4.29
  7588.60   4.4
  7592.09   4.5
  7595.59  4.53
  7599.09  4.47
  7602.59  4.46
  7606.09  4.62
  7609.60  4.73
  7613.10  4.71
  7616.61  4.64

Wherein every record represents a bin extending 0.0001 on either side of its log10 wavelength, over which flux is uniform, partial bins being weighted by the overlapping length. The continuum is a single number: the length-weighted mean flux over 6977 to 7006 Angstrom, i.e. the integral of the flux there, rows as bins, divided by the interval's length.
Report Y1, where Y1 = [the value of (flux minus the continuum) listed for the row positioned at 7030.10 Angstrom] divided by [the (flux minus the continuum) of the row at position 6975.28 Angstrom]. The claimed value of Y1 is 1.9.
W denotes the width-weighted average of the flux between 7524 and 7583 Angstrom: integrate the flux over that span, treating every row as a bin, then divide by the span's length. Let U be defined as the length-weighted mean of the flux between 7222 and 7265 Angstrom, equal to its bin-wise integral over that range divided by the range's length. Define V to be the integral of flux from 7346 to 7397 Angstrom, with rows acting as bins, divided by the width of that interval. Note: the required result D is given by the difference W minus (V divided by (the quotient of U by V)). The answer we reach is 0.2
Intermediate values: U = 4.19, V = 4.20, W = 4.39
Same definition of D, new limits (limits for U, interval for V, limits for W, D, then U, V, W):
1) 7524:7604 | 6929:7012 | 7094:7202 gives 1.2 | 4.40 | 4.00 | 4.88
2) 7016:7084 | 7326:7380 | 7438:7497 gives -0.4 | 4.08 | 4.35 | 4.26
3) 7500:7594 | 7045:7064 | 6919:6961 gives -0.1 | 4.44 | 4.26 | 3.95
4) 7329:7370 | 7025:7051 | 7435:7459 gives 0.6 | 4.39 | 4.05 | 4.32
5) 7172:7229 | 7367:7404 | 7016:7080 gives 0.1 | 4.43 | 4.21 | 4.09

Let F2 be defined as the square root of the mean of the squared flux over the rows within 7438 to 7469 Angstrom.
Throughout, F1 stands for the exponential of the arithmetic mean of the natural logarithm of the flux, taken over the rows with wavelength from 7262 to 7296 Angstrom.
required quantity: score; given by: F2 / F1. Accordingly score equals 1.00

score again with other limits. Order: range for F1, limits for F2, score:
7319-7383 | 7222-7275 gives 0.97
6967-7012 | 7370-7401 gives 1.04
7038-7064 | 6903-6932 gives 0.93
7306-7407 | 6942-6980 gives 0.90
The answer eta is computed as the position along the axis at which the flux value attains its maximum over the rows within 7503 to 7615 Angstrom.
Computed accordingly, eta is 7609.60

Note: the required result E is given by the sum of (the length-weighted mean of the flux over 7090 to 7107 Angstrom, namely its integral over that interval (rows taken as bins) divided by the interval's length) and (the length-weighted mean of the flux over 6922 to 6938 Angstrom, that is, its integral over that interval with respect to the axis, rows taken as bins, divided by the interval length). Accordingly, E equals 7.9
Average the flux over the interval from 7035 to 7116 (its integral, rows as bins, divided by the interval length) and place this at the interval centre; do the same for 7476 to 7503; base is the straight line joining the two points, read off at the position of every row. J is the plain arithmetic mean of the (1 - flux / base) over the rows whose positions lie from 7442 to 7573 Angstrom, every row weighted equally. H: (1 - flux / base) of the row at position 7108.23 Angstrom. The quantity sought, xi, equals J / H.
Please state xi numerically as -0.7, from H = 0.023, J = -0.015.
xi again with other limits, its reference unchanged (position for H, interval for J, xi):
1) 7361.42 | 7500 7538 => 14.1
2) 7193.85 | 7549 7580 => -1.0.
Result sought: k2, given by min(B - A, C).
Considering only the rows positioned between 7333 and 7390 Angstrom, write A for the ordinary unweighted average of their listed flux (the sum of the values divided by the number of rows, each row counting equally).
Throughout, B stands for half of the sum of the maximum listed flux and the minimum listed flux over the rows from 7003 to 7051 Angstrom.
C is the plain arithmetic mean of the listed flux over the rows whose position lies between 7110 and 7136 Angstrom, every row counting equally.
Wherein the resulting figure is -0.18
